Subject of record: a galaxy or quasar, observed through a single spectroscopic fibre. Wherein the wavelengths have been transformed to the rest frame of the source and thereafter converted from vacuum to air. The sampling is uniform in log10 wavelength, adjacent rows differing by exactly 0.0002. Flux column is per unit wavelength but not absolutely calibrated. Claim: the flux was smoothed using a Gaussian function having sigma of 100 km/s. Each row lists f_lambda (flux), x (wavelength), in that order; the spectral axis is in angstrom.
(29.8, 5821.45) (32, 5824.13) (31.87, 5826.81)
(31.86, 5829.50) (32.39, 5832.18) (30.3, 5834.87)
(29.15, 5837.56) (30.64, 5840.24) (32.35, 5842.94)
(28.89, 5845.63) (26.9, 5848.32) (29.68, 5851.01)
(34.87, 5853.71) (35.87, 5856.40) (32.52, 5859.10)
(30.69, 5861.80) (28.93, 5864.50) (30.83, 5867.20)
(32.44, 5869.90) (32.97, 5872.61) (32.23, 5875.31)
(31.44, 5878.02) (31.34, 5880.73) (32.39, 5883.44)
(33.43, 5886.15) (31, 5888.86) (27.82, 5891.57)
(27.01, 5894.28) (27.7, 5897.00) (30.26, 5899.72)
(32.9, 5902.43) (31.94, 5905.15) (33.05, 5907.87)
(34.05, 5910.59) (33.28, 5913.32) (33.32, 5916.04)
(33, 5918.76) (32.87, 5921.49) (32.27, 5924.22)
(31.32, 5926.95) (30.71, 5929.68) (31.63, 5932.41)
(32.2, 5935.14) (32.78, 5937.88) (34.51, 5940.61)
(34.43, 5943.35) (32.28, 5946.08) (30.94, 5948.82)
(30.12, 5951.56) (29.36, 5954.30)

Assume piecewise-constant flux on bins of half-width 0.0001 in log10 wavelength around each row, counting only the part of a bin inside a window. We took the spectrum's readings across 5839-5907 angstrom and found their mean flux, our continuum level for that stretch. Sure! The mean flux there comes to 31.1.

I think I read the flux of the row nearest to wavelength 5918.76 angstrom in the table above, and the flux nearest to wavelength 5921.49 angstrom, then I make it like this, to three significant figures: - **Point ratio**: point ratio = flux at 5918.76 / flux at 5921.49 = 1.00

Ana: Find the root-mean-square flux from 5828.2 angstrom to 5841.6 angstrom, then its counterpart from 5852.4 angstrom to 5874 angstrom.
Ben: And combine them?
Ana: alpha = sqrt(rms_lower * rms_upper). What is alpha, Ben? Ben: 31.7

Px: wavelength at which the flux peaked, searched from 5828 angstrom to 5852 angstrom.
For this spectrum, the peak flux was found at 5832.18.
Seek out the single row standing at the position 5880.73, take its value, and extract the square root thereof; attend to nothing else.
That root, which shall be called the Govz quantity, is 5.60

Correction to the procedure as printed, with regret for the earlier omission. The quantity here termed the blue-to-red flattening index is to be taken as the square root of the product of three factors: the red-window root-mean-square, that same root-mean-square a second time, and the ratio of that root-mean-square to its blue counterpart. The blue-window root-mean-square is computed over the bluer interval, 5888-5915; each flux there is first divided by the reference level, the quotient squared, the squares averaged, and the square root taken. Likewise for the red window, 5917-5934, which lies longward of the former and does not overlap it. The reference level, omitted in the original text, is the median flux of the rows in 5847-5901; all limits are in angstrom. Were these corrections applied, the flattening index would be 1.042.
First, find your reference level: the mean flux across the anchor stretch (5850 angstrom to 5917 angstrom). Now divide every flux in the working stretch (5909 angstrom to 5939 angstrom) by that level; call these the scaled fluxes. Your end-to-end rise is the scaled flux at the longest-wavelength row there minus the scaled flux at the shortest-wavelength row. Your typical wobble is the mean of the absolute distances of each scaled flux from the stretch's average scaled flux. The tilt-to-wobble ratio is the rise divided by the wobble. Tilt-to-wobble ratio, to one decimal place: -1.6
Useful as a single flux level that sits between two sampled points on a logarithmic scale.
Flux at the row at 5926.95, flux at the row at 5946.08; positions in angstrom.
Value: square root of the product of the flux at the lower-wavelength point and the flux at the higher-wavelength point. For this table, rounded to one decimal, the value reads 31.8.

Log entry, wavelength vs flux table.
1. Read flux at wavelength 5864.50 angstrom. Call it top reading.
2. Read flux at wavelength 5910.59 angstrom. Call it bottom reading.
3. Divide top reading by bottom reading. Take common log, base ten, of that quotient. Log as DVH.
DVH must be -0.071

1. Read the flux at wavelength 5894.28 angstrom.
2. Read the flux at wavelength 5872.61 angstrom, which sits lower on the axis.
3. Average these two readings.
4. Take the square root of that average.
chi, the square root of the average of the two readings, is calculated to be 5.48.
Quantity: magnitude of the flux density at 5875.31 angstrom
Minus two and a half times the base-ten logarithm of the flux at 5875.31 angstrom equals -3.77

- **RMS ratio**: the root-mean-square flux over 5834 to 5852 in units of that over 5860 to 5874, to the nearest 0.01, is 0.95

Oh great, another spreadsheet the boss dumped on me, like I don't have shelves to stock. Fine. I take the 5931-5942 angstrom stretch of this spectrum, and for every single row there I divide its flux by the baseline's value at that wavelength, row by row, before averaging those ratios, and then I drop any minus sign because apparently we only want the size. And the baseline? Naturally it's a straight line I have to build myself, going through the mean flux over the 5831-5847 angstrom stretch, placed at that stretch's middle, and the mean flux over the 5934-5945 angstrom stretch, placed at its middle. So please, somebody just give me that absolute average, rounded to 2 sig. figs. 0.98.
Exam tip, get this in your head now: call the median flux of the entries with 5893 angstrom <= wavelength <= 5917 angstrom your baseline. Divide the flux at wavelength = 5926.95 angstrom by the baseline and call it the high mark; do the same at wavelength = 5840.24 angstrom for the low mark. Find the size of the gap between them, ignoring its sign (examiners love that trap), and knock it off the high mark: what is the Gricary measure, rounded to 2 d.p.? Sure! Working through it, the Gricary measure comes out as 0.93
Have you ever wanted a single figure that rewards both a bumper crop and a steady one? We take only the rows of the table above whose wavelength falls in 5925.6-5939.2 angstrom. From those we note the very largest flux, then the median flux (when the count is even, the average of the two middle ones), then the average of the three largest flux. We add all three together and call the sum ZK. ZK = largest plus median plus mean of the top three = 96.6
